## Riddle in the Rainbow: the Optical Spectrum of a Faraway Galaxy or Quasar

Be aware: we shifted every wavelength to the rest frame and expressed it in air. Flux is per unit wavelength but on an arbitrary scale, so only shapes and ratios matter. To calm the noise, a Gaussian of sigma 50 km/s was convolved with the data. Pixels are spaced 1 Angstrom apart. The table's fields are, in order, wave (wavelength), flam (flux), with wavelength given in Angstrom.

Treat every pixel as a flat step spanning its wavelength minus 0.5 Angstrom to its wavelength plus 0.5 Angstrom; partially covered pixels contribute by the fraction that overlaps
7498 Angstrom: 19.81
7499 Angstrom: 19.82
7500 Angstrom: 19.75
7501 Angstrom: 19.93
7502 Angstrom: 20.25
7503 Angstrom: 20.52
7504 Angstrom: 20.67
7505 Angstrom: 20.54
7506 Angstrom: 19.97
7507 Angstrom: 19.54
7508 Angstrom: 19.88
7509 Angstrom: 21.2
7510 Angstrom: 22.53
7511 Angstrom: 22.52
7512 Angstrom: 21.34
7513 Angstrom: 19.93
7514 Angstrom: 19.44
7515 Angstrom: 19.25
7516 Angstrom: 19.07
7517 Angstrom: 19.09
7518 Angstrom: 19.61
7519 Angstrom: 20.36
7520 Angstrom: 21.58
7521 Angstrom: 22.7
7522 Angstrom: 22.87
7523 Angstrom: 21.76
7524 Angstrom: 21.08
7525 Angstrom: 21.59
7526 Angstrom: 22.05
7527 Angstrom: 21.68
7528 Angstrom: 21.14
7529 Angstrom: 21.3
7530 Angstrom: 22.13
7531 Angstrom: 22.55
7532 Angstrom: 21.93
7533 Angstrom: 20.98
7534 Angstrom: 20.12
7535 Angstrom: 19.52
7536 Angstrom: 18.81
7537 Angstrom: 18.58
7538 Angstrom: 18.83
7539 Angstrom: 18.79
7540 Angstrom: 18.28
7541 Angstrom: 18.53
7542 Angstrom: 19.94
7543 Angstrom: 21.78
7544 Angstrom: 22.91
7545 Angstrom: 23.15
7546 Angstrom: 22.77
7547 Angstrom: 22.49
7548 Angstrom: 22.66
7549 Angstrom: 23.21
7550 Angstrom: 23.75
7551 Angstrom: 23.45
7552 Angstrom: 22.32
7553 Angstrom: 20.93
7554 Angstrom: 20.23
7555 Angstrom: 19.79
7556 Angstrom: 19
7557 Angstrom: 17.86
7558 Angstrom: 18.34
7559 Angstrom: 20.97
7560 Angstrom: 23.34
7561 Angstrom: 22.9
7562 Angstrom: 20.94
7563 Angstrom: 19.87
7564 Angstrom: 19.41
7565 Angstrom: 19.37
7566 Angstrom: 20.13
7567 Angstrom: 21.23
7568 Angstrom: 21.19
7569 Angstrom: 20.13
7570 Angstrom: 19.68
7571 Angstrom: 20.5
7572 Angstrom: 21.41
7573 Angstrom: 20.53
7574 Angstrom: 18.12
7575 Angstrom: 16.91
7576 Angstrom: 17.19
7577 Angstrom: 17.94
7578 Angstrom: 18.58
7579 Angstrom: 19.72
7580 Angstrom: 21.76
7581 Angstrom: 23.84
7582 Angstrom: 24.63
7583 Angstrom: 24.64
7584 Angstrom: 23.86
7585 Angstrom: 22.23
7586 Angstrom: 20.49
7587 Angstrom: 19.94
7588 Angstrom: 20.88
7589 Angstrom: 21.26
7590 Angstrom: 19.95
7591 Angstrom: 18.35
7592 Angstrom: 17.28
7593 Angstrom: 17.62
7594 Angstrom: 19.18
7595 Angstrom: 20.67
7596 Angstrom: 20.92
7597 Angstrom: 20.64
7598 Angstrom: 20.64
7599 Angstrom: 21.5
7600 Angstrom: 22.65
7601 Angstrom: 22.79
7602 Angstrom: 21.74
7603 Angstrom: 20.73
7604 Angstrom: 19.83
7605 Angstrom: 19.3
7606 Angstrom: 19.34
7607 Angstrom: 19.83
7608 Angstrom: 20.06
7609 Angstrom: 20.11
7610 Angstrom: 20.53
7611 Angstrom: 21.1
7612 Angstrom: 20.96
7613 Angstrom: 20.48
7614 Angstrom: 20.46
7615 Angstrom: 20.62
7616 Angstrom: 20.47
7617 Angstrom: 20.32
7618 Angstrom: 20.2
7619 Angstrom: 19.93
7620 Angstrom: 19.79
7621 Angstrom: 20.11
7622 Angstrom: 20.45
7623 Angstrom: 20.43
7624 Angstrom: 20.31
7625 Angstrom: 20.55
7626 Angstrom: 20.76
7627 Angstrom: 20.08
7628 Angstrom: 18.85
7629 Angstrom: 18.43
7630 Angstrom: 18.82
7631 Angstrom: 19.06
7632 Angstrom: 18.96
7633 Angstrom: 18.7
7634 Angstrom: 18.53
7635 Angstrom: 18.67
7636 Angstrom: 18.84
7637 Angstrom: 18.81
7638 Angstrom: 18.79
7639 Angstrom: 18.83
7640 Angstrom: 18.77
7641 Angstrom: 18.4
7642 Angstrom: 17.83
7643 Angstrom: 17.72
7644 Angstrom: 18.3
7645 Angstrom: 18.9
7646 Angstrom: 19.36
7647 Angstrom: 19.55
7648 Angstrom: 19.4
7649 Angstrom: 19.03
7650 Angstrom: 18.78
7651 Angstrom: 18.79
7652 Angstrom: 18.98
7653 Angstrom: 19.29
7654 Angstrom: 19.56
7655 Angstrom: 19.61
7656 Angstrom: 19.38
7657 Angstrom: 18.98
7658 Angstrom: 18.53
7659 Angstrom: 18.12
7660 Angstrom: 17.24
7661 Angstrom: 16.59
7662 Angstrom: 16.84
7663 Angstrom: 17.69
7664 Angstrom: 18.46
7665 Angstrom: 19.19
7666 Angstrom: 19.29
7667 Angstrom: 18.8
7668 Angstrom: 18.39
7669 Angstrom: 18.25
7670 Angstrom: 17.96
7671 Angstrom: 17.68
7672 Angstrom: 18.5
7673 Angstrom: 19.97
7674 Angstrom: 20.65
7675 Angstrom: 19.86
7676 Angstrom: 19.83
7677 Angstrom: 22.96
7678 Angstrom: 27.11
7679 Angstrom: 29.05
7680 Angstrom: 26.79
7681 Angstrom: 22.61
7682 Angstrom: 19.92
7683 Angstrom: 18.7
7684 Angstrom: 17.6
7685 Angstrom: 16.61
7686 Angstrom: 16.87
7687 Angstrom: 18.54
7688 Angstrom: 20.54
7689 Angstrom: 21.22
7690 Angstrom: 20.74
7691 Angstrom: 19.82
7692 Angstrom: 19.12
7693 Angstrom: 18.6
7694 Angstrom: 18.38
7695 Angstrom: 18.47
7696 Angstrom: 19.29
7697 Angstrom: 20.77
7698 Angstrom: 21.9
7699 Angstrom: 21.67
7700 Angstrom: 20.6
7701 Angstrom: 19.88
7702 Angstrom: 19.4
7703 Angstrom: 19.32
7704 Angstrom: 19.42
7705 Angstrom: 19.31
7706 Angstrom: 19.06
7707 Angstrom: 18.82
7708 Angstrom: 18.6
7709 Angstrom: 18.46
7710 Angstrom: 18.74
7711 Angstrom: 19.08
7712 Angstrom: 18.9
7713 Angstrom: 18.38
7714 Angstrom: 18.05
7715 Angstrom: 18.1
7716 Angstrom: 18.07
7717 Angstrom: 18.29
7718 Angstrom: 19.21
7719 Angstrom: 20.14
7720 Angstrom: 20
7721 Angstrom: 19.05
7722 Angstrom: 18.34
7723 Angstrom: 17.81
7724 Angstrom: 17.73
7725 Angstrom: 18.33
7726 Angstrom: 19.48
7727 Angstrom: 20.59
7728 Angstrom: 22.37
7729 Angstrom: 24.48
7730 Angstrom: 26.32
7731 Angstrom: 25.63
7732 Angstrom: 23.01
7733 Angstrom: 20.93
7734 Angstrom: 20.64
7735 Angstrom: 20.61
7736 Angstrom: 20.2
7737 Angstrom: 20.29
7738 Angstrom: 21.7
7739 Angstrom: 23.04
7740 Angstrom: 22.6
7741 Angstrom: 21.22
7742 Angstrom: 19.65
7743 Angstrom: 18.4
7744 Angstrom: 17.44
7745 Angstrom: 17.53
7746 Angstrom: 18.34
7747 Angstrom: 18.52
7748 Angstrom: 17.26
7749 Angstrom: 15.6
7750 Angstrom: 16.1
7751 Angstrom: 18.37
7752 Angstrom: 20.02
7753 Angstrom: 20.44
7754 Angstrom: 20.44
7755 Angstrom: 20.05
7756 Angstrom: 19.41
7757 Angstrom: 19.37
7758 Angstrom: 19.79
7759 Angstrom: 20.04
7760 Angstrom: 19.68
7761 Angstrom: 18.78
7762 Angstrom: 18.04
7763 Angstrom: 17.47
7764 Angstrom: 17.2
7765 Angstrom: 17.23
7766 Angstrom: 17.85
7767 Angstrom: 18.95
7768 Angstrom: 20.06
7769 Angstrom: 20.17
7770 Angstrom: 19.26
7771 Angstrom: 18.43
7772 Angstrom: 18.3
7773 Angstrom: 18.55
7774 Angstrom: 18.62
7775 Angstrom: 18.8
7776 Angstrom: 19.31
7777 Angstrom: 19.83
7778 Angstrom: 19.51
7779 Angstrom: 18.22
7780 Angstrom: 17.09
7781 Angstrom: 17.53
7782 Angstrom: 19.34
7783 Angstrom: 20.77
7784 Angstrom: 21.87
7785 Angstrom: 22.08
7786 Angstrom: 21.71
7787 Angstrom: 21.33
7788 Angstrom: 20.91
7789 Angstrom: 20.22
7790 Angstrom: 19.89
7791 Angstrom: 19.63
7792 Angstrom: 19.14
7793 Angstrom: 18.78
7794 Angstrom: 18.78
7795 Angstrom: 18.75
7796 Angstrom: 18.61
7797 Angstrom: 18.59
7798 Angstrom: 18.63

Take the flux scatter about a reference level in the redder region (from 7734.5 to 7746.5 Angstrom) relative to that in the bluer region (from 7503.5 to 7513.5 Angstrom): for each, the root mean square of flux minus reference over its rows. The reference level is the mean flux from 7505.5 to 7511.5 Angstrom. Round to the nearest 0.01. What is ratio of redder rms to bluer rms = 1.94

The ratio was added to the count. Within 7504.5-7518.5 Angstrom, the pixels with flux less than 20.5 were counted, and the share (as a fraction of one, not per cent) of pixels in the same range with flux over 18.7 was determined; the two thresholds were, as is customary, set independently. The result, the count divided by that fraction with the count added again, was 18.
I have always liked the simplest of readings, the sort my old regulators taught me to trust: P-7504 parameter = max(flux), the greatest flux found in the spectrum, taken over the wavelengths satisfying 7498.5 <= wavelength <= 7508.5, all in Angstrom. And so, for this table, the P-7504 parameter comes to 20.67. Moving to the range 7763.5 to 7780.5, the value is 20.17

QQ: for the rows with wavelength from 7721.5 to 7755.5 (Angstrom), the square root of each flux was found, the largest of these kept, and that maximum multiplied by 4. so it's 20.5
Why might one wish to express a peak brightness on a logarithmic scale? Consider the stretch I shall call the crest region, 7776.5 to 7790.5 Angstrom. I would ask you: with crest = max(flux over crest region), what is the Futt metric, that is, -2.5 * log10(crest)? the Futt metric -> -3.36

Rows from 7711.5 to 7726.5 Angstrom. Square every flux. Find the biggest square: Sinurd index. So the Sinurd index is 406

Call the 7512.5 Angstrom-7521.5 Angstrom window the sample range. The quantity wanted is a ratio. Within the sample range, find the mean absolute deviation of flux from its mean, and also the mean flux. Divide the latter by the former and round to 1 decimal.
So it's 21.1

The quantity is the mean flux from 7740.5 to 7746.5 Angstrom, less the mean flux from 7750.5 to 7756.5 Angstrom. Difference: -1.0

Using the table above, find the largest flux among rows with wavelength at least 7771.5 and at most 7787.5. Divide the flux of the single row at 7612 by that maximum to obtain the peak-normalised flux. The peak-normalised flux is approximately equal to 0.95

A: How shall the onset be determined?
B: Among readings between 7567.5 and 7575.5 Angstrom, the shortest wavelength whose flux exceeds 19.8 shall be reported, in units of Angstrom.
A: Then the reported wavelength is 7568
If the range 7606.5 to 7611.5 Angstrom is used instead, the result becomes 7607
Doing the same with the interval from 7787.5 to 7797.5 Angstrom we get 7788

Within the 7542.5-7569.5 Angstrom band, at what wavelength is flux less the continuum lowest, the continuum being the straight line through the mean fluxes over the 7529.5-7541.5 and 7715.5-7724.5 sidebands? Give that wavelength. 7557 Angstrom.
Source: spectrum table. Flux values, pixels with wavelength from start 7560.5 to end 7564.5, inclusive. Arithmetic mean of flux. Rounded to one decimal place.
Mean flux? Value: 20.8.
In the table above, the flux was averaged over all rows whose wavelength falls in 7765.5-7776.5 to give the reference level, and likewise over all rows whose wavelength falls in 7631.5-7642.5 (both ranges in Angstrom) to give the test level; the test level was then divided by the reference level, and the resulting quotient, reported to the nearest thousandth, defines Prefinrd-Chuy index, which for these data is 0.985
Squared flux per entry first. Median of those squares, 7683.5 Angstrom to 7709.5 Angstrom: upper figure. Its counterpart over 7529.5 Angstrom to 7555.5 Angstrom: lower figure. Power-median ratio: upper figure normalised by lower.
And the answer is 0.81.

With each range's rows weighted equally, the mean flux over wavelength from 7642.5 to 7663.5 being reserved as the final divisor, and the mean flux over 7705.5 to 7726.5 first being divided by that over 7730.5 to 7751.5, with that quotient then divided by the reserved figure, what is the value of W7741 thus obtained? 0.051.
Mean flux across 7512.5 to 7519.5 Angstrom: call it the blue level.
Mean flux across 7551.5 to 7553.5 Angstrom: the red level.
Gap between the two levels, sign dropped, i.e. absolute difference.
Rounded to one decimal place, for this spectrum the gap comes 2.1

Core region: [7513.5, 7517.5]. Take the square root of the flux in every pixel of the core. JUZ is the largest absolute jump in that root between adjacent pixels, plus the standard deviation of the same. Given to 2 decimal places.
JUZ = 0.04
